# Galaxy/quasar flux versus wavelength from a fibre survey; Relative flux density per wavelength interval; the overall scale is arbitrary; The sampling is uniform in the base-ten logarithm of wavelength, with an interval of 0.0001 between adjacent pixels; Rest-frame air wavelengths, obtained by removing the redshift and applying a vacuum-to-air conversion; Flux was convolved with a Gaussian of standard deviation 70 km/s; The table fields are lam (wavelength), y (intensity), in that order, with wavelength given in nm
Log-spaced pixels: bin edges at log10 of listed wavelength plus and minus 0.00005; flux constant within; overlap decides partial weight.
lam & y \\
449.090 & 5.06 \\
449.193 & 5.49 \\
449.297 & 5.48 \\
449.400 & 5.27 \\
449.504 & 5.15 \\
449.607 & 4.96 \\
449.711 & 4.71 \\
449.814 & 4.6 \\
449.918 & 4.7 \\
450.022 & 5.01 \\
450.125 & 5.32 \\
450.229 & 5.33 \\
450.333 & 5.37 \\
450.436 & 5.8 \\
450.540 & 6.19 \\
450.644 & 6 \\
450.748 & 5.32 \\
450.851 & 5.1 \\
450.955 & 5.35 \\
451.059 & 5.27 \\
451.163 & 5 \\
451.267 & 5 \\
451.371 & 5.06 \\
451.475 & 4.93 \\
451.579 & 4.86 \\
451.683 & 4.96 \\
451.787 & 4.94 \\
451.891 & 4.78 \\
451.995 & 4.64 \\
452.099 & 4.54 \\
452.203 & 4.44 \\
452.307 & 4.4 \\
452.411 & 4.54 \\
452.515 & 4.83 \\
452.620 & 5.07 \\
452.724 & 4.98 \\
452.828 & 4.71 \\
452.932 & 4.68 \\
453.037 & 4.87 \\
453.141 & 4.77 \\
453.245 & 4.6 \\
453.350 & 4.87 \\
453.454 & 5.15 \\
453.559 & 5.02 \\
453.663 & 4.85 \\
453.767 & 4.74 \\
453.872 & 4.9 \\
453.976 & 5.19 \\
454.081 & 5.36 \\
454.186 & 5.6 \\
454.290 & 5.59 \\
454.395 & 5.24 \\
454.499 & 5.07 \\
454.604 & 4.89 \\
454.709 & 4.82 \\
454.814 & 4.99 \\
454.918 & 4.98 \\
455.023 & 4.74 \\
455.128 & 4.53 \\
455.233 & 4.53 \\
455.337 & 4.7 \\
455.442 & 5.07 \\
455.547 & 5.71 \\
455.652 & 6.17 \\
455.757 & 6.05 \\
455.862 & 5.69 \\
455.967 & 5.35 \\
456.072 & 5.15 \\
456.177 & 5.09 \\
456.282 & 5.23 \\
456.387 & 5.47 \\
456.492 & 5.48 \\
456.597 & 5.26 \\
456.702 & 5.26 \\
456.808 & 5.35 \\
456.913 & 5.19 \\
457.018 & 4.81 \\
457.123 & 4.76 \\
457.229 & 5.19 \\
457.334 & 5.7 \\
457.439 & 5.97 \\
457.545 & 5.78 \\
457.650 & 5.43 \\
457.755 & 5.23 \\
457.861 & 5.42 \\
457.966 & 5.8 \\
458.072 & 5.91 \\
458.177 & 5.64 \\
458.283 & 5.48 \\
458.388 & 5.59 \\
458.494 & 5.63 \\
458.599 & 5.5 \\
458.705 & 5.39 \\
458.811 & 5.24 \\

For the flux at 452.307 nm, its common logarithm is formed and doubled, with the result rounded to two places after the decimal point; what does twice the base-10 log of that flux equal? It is 1.29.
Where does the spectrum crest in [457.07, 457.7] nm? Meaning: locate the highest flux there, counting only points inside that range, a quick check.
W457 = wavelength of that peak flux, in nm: 457.439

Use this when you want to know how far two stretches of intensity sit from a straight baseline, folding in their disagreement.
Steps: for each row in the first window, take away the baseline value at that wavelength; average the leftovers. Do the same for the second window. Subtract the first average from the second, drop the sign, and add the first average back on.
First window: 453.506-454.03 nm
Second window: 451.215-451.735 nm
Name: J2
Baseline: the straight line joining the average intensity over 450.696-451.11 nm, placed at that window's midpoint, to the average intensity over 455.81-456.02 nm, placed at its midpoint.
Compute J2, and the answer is -0.33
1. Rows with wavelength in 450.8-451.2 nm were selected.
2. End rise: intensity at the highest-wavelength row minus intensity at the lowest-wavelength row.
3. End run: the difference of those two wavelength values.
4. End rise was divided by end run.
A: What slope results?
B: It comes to -0.3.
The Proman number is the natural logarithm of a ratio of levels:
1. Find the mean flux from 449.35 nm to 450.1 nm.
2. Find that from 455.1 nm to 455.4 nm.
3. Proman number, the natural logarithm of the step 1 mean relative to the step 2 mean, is 0.07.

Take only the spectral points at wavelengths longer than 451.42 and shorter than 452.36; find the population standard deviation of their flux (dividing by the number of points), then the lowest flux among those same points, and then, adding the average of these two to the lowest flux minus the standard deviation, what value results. 6.50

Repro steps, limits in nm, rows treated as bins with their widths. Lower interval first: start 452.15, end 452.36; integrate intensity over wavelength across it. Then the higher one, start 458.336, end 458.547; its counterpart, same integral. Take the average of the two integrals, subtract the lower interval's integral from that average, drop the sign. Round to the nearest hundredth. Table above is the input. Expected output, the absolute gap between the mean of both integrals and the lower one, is 0.13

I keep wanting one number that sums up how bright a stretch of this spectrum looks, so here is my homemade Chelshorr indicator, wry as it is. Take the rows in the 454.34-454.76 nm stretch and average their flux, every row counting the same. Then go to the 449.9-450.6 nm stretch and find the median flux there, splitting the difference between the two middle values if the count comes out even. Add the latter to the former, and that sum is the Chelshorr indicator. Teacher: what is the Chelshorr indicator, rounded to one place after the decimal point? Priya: 10.3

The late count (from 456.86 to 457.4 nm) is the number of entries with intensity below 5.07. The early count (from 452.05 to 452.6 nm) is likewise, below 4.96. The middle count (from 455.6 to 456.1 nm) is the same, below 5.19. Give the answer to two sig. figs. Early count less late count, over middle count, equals 3.0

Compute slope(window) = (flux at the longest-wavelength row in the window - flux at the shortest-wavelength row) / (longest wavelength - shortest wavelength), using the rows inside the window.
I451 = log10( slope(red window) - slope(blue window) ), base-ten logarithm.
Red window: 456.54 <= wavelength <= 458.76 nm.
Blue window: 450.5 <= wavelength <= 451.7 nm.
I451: 0.1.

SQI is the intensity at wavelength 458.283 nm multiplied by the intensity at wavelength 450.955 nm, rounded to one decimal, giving 29.3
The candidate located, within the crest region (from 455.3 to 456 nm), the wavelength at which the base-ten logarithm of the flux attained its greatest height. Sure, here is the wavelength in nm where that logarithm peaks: 455.652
